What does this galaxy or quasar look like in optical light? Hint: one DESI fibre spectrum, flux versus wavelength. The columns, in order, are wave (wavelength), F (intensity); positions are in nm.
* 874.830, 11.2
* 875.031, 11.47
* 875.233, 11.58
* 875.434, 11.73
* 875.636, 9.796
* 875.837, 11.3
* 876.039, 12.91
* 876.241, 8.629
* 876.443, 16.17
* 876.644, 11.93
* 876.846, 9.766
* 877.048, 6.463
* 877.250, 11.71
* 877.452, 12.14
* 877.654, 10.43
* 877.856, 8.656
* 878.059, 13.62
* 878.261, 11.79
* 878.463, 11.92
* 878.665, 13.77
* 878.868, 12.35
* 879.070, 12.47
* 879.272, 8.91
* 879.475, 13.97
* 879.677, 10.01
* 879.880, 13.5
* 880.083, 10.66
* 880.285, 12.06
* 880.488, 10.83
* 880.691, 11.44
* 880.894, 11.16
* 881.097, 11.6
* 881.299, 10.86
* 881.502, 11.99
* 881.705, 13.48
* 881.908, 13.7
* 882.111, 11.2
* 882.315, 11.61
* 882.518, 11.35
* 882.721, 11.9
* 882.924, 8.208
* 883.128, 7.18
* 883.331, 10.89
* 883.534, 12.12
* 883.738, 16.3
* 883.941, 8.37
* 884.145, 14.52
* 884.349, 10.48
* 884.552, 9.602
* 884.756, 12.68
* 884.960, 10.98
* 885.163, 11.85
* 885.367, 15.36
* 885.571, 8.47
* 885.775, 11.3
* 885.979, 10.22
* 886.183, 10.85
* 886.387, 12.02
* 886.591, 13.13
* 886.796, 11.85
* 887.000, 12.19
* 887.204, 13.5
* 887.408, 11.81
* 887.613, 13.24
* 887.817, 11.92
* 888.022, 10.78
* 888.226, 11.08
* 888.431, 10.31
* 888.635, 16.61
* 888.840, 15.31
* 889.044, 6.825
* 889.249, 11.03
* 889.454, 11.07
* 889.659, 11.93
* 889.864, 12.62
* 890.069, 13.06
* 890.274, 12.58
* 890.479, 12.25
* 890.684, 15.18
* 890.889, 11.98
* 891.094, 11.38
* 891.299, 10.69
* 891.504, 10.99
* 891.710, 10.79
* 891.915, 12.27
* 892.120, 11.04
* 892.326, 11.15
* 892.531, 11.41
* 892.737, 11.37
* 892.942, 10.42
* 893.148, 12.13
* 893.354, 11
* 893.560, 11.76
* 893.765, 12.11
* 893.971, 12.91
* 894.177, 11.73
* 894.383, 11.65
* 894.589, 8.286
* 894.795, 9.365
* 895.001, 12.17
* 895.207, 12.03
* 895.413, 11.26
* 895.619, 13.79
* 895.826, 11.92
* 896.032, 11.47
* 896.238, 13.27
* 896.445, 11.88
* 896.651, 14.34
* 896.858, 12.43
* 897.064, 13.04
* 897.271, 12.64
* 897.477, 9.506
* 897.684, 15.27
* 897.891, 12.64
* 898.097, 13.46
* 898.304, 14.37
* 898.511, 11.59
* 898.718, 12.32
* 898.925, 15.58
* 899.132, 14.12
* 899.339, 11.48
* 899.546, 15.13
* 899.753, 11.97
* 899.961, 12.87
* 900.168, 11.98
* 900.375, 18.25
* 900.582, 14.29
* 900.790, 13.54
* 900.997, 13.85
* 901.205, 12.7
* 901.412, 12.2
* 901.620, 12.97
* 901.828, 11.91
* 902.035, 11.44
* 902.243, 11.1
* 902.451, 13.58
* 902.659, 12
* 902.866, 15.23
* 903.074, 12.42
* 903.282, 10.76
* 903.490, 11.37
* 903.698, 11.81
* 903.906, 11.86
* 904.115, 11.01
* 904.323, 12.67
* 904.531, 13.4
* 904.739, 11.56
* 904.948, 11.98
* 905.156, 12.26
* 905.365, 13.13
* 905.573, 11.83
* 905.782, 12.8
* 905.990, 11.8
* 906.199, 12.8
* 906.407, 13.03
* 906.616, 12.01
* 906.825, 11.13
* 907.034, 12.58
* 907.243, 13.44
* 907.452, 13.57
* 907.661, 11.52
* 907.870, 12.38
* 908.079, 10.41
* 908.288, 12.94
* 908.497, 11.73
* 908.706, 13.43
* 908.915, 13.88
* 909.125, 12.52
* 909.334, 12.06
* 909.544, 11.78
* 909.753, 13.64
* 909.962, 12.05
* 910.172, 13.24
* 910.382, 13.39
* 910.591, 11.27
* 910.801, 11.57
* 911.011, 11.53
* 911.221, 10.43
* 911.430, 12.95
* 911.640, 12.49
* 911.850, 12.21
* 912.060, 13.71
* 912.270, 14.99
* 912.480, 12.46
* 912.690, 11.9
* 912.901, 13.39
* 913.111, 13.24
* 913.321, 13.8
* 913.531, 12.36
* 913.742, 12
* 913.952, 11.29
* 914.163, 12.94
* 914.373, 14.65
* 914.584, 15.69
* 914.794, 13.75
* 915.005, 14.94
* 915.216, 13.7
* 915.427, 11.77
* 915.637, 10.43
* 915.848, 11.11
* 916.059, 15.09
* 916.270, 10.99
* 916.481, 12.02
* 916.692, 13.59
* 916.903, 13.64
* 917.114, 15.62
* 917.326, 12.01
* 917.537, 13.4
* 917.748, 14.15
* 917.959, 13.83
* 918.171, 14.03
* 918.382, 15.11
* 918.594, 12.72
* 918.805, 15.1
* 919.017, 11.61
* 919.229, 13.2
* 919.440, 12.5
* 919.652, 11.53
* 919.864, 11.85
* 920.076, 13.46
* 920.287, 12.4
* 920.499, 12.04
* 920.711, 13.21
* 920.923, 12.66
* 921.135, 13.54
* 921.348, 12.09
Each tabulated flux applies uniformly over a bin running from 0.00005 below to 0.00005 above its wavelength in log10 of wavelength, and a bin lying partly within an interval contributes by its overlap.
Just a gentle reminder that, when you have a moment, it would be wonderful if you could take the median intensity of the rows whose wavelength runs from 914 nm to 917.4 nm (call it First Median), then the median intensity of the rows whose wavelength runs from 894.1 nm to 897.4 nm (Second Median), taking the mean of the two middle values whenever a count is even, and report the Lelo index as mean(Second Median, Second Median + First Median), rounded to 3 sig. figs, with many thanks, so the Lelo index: 18.8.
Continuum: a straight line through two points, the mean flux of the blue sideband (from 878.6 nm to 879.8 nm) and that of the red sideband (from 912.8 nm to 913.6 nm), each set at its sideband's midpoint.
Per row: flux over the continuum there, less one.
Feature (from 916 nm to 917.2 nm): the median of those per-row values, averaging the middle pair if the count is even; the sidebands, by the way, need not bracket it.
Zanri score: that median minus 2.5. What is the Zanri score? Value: -2.48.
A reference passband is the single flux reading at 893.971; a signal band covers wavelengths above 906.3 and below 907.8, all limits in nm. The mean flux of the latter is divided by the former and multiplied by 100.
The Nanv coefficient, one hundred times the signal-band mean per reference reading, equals 97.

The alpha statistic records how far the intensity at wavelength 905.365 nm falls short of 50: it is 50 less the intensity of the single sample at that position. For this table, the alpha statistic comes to 36.9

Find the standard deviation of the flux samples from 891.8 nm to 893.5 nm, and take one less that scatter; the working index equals 0.4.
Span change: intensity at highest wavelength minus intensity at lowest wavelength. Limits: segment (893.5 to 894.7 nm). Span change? -3.5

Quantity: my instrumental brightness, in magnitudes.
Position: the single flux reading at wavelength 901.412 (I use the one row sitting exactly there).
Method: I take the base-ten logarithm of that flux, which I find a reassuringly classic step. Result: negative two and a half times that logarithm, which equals -2.72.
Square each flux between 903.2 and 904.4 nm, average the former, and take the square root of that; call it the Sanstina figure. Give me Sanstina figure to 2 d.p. 11.60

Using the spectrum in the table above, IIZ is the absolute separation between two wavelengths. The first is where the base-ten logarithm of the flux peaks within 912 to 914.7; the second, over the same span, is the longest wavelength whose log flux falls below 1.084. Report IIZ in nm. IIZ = 0.63 nm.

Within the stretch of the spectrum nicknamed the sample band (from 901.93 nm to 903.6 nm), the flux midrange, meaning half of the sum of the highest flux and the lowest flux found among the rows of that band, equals 13.0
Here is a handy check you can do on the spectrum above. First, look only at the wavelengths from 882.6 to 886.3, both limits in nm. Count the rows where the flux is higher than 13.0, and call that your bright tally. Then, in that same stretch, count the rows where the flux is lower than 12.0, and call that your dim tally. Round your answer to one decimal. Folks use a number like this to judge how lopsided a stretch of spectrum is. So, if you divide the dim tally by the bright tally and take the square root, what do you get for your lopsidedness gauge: 2.1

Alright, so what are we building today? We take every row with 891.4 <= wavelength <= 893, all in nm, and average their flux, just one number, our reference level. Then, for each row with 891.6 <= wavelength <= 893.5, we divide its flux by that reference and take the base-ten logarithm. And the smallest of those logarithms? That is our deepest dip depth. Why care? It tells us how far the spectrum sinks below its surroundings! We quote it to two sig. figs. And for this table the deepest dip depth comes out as -0.031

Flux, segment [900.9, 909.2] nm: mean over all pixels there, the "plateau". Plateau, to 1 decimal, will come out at 12.4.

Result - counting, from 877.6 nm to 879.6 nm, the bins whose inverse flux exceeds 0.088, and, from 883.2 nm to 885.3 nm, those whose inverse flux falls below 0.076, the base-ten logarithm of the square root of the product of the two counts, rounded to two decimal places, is 0.39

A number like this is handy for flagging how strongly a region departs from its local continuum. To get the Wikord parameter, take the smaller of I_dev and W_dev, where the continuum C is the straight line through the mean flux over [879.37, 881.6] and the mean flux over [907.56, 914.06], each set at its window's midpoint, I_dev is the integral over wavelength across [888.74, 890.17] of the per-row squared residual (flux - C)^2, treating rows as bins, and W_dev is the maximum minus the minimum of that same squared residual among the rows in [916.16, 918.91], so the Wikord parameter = 8.3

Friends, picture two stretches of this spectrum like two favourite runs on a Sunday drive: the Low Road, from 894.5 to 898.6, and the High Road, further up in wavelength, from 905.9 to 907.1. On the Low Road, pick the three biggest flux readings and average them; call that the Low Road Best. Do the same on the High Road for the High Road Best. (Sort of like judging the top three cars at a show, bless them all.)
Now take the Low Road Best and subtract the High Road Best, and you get 1.9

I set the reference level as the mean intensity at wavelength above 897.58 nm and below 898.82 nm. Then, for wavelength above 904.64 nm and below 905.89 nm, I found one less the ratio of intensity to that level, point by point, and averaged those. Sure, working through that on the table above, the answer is 0.076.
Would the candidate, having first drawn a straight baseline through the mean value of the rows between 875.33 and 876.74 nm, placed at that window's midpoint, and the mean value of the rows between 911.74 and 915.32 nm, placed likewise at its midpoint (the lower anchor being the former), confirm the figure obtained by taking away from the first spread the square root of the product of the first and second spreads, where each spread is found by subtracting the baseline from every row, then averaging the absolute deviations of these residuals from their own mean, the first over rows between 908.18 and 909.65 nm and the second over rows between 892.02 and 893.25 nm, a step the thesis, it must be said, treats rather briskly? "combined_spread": 0.18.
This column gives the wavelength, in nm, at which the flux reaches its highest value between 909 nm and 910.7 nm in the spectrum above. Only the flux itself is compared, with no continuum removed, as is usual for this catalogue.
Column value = 909.753 nm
